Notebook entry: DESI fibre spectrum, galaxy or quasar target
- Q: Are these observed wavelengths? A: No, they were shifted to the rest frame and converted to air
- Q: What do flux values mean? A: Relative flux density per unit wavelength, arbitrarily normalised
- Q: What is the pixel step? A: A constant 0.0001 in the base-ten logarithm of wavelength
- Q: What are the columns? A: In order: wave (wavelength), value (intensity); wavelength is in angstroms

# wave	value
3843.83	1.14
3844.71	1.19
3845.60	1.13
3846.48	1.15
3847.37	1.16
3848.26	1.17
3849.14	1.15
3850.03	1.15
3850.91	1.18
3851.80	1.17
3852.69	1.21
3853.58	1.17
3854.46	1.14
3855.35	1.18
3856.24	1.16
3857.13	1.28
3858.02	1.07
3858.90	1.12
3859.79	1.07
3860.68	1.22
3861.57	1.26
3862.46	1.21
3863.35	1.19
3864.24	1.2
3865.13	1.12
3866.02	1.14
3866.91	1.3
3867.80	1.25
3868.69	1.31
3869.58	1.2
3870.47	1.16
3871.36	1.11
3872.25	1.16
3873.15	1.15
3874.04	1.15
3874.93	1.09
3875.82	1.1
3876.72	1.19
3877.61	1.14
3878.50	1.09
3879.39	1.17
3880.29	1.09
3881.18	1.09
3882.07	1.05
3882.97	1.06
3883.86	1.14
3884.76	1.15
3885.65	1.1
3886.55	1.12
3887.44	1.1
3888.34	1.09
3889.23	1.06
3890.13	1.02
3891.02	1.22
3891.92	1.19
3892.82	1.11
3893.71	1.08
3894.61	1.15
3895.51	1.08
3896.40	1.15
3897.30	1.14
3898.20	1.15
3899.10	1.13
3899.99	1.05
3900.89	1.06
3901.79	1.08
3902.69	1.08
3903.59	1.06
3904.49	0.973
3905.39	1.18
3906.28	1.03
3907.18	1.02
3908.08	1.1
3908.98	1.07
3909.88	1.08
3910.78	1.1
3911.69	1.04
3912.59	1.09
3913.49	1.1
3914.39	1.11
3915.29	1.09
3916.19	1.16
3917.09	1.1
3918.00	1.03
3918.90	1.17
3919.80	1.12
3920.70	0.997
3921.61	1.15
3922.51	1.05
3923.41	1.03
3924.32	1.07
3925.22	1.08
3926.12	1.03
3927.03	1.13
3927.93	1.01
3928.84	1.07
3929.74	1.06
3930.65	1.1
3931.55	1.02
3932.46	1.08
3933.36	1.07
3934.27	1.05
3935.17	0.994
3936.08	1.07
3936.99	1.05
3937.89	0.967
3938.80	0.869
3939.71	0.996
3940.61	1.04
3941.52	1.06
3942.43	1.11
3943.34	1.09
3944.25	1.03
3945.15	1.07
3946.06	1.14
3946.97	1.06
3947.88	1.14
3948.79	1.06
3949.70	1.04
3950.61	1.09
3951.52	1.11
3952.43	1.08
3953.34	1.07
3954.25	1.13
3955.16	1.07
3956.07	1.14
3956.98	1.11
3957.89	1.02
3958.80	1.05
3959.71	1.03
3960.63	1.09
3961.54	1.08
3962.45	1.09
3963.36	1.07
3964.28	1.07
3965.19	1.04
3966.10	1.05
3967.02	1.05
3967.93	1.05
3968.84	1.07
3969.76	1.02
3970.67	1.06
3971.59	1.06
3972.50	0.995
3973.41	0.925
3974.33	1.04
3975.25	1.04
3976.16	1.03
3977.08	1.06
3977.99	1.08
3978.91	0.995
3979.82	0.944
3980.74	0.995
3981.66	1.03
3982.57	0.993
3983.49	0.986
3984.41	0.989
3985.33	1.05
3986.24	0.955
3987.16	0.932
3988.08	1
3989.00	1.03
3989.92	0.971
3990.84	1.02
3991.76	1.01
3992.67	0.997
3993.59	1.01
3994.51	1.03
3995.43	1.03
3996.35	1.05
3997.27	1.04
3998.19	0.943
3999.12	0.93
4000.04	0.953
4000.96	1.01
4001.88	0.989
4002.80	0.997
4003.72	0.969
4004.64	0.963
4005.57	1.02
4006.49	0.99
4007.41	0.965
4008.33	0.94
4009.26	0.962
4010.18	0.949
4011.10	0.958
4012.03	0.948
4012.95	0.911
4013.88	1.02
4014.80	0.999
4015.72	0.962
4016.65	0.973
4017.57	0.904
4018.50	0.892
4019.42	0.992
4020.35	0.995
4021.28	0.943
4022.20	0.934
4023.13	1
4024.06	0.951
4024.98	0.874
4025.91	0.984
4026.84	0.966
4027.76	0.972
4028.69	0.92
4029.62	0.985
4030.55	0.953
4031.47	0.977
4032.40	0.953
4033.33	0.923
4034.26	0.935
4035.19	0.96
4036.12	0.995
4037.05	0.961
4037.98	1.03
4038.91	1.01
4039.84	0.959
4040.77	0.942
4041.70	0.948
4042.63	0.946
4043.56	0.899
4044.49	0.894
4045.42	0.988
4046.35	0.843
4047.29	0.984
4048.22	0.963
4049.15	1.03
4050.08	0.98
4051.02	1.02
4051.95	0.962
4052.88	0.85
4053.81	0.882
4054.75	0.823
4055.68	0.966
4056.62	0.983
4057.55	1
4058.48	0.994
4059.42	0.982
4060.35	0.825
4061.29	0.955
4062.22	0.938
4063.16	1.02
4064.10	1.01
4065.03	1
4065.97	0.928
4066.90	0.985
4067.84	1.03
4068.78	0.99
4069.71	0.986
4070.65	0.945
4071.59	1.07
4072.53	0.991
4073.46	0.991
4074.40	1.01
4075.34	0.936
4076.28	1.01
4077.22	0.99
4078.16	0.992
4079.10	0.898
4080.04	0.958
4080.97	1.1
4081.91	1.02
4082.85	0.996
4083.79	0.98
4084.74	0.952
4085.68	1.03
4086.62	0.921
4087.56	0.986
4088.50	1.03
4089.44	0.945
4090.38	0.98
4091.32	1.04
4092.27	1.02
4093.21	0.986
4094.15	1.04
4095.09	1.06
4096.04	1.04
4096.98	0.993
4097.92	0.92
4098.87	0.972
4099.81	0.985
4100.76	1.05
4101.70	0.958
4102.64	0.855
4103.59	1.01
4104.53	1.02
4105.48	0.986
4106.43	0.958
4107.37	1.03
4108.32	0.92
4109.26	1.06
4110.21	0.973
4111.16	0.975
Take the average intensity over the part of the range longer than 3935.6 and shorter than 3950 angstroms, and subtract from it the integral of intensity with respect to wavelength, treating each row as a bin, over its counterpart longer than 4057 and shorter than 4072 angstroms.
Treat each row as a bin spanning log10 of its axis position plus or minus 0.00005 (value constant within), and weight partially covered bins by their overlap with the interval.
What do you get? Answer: -13.6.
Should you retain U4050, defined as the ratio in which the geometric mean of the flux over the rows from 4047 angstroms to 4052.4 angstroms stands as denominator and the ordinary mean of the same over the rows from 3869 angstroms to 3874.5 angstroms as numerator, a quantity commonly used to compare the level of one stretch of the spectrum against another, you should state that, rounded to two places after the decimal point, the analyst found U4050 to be 1.17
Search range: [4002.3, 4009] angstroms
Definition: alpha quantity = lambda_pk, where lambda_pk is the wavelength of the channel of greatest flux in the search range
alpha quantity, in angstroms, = 4005.57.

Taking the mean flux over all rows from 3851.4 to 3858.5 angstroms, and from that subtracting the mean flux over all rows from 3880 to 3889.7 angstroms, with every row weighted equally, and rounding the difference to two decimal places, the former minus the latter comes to 0.08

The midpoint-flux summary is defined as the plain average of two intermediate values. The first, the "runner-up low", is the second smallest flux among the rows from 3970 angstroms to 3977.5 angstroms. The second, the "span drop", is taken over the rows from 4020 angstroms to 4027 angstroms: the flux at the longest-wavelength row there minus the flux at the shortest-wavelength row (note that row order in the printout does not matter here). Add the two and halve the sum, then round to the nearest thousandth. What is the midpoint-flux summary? 0.483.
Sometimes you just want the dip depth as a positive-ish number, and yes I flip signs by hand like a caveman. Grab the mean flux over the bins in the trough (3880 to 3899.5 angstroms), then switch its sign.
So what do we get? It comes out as -1.11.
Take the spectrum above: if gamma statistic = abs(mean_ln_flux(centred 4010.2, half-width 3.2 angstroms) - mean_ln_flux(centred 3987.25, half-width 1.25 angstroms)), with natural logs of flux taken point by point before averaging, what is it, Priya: 0.015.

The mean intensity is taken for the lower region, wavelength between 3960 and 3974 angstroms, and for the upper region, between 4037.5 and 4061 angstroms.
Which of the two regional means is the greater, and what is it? 1.05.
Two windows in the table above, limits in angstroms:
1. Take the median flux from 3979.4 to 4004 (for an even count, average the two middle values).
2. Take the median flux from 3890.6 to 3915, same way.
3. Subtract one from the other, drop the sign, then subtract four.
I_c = -3.91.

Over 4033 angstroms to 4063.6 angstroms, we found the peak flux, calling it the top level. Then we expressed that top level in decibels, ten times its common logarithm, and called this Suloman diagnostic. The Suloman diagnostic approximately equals 0.13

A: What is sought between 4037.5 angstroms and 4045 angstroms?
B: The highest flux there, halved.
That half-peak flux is 0.515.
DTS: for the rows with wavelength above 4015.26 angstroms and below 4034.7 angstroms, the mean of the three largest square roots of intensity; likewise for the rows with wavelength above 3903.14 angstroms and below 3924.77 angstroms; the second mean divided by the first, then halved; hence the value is 0.542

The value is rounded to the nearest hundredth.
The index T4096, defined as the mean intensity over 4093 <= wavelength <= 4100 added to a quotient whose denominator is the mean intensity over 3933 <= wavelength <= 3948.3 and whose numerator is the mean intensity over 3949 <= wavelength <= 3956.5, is 2.04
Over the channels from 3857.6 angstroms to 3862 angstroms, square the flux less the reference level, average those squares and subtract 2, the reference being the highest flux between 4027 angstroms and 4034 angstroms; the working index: -1.97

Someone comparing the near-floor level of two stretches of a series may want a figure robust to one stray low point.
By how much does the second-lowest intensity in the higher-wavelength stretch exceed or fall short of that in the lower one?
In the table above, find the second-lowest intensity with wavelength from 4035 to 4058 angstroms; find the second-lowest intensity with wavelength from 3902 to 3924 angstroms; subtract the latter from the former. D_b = -0.15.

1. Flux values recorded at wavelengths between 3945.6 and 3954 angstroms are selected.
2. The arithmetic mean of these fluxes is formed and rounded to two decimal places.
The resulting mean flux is 1.09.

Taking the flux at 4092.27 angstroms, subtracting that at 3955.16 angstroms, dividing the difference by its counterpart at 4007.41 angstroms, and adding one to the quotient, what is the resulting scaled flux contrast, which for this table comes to 0.95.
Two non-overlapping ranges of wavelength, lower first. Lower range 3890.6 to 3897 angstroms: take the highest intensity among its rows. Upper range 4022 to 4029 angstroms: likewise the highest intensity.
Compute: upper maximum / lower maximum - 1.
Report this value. -0.18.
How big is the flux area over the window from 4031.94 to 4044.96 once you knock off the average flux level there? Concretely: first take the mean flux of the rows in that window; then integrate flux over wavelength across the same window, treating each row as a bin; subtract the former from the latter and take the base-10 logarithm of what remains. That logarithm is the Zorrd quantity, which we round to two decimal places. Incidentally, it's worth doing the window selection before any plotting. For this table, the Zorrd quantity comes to 1.06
